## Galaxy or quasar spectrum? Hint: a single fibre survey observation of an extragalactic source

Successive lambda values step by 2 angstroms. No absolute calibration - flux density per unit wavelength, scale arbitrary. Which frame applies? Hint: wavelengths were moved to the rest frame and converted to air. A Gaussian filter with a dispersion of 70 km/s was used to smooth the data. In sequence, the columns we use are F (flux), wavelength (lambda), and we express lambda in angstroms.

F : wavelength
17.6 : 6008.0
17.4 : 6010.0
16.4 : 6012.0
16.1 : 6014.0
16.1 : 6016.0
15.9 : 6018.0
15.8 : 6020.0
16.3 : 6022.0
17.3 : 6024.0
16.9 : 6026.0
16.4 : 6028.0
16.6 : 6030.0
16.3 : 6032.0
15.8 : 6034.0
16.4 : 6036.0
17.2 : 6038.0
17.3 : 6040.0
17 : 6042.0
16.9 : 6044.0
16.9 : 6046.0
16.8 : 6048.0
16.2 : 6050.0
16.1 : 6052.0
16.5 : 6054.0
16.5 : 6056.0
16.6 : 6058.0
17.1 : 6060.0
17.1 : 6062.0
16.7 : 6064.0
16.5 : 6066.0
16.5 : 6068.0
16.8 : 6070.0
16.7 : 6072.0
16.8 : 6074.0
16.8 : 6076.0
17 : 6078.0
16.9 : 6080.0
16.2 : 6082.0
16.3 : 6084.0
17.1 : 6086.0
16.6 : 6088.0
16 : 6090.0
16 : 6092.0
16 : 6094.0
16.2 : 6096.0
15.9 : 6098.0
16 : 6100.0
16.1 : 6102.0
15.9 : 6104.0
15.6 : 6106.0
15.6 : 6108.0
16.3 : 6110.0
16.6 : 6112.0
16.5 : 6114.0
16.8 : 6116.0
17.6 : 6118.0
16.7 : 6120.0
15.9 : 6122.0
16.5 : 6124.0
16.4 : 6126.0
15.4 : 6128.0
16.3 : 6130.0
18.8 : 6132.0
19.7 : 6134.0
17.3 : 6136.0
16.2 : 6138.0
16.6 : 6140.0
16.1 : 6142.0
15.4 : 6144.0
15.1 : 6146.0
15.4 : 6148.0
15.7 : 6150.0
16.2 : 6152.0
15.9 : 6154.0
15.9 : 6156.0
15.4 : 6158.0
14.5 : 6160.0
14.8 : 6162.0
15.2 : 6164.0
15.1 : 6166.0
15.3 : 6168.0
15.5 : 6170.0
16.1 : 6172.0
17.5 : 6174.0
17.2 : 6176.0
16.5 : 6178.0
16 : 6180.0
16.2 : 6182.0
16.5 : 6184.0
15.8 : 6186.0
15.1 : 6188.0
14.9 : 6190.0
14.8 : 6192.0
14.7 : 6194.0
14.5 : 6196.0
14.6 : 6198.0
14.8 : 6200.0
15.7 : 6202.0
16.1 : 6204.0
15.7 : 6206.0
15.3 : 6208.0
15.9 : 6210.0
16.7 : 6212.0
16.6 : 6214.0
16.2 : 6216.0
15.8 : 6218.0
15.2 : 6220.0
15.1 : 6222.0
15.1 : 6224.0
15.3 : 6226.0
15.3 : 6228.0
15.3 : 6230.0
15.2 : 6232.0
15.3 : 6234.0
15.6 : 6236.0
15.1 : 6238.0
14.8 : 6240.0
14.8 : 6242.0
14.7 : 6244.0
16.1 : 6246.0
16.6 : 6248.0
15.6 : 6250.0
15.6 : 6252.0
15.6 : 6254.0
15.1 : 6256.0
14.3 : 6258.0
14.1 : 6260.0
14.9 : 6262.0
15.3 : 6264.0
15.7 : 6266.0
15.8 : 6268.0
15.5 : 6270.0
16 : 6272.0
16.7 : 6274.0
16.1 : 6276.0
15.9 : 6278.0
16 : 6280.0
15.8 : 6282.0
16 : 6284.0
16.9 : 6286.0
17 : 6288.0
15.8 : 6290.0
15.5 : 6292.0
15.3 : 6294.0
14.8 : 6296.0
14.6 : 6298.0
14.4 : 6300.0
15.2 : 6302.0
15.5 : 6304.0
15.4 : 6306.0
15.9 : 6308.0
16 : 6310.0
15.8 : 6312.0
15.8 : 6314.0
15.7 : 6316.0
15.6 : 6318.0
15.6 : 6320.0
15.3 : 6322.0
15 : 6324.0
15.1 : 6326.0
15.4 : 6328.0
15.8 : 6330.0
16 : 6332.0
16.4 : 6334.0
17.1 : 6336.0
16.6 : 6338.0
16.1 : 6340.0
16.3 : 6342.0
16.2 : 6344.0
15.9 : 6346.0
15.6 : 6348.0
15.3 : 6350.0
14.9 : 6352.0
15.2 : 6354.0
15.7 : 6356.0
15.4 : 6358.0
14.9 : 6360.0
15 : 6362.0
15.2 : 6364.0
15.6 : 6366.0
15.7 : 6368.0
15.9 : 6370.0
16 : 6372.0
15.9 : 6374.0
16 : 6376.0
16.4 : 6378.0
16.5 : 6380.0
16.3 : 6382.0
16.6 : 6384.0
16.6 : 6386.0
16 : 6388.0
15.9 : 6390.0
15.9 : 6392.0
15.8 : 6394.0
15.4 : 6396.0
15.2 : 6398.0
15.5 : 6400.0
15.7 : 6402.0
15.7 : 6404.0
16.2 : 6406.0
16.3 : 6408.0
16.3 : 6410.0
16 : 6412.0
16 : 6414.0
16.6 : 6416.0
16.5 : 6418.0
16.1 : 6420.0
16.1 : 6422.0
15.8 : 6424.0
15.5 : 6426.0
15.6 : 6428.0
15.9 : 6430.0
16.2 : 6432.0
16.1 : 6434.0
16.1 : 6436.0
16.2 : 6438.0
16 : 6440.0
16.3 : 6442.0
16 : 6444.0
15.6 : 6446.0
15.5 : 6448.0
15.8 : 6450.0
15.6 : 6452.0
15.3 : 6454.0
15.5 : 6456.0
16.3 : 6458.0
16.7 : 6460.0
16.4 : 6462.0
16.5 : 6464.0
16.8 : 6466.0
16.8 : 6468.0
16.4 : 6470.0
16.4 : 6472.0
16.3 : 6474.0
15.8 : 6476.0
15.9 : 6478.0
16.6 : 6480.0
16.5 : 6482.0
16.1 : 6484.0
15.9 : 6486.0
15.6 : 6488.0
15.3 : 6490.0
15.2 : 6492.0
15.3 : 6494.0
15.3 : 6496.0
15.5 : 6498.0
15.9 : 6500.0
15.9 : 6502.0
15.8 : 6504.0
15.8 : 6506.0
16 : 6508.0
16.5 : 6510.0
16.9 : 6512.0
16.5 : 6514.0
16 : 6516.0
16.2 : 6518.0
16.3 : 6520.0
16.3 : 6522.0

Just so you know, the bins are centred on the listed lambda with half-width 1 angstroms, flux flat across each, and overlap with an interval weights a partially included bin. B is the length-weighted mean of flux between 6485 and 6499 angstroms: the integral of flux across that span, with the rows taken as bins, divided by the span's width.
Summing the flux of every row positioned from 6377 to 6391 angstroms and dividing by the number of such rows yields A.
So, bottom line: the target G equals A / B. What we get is 1.06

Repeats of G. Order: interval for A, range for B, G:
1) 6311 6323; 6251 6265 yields 1.04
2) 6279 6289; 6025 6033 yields 0.99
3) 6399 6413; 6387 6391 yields 1.00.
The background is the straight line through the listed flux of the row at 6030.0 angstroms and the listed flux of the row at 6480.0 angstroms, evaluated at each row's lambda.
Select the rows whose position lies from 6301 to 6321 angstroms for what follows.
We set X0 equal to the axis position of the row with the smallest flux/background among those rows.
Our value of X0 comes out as 6302.0 angstroms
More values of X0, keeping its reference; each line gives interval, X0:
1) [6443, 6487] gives 6454.0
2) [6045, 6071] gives 6052.0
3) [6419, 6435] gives 6426.0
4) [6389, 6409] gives 6398.0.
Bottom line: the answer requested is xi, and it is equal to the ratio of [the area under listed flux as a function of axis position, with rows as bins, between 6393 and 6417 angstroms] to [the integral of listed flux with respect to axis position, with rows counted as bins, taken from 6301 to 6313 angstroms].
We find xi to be 2.0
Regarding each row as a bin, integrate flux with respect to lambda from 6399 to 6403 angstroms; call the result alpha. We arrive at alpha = 62.4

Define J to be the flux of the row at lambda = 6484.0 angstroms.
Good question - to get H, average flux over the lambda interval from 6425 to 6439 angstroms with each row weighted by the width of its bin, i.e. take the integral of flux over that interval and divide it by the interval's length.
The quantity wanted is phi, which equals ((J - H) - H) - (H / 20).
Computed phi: -16.6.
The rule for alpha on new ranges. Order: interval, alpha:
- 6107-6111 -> 63.8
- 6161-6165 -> 60.0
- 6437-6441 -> 64.4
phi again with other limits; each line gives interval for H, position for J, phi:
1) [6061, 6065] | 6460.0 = -17.9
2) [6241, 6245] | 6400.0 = -14.7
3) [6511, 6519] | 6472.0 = -17.2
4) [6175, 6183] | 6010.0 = -16.4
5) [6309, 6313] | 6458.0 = -16.3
